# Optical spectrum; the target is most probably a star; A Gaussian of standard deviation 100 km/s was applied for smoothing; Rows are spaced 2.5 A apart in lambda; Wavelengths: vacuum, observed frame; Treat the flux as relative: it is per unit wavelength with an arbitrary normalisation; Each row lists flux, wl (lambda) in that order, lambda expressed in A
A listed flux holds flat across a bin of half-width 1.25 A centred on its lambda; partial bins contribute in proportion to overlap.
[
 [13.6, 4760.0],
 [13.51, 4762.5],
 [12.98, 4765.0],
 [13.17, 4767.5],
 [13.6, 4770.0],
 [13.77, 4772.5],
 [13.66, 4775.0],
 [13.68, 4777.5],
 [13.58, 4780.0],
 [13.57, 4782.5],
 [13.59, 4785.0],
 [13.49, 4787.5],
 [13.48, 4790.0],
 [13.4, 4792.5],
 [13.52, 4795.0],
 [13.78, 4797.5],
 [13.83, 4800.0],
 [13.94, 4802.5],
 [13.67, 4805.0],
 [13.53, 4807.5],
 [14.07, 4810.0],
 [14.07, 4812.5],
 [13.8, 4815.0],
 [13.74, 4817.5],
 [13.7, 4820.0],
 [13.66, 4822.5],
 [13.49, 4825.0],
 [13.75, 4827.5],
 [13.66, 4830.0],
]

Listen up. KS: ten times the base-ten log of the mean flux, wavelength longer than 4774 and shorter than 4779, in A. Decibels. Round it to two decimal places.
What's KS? 11.36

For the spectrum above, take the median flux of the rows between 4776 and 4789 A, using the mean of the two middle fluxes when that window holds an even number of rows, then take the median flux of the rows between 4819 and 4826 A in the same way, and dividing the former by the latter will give 0.99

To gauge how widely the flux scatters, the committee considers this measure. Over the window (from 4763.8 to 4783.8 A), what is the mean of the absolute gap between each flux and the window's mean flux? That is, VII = 0.21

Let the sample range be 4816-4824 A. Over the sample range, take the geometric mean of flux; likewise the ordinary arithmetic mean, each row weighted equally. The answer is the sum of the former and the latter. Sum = 27.4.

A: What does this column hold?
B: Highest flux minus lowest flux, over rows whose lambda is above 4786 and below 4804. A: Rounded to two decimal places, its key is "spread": 0.54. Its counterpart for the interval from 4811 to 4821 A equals 0.37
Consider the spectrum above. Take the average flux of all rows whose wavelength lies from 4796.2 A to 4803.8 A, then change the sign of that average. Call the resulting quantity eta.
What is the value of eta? -13.85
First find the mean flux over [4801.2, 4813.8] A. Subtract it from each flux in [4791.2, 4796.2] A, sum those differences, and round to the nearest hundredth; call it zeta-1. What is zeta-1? -0.79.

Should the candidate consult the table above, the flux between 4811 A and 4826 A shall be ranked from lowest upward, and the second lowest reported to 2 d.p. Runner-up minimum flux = 13.66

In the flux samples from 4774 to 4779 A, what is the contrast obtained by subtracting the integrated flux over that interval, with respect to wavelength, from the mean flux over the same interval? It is -54.7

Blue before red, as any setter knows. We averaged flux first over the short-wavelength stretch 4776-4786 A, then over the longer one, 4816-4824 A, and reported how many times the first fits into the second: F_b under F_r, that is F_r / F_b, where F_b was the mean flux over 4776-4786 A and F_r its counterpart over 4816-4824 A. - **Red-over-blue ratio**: 1.01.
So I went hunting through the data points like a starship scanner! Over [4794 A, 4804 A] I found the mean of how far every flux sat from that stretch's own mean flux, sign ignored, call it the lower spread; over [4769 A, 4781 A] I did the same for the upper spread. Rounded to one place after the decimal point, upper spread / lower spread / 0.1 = 4.4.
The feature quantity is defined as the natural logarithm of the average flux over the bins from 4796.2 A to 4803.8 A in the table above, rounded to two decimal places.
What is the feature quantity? 2.63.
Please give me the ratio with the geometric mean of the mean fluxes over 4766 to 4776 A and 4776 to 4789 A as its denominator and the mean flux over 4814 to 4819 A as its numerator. 1.02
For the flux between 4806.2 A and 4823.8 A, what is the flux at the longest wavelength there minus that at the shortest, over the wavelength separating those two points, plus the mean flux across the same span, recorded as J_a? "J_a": 13.80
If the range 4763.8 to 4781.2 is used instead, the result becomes 13.53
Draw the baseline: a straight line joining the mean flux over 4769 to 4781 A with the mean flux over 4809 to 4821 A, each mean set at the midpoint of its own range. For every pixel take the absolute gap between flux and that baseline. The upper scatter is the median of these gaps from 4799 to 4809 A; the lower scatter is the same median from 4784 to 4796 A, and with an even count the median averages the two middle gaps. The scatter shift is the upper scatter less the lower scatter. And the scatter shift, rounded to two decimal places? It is -0.11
